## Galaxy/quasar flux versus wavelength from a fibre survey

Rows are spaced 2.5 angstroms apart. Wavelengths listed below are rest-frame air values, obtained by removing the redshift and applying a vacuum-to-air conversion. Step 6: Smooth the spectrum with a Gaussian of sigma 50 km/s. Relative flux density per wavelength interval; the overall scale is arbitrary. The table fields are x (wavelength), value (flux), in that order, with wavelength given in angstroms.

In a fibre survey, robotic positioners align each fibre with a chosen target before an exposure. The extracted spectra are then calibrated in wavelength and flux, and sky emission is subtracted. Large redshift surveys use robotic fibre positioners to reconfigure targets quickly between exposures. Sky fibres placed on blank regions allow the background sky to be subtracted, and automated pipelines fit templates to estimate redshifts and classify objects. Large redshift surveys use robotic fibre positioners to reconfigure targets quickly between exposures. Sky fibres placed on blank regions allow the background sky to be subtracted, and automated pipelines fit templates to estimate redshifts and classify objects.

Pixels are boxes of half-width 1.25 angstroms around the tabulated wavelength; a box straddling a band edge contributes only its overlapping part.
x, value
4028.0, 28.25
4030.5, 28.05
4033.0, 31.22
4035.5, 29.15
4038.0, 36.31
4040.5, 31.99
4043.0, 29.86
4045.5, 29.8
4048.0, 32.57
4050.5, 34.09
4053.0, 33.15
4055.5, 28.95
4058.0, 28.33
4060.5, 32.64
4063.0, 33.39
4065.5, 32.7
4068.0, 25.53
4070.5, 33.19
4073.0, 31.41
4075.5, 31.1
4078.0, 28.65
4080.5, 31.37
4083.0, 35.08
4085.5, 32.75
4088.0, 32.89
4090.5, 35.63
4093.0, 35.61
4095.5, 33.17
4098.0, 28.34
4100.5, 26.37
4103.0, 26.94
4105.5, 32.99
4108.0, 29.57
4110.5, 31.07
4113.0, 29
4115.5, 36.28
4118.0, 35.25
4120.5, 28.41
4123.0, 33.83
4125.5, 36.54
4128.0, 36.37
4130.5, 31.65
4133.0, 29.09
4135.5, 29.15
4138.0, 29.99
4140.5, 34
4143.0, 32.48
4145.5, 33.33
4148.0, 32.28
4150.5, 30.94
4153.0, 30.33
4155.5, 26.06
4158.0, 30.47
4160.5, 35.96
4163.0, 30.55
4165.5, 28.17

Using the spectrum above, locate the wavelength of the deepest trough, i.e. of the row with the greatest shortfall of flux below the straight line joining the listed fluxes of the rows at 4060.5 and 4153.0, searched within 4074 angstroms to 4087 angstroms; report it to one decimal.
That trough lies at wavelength 4078.0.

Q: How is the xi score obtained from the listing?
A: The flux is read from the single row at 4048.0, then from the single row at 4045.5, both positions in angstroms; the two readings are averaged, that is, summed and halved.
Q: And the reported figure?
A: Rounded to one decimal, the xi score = 31.2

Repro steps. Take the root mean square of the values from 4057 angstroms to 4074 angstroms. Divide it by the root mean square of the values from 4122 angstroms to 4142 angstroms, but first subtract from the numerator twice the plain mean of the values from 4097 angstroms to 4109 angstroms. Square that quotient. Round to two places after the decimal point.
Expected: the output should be 0.66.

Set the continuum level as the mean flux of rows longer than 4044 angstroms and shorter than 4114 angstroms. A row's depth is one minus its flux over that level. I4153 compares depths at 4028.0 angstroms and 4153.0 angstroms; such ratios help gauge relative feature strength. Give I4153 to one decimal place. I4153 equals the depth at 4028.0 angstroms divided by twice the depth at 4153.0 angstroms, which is 1.6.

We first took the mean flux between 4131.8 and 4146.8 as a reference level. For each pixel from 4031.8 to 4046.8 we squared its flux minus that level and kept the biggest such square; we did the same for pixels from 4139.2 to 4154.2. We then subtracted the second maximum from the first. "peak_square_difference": 18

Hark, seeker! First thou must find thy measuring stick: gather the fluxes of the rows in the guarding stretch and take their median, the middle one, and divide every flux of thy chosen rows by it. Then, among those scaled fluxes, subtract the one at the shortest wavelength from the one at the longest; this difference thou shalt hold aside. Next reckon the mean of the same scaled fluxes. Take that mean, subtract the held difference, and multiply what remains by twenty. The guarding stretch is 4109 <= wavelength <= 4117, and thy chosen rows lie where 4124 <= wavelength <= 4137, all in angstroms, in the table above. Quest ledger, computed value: 25.7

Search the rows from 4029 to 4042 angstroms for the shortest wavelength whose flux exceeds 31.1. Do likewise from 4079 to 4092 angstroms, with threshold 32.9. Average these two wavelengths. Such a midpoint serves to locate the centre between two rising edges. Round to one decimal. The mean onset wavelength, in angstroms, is 4058.0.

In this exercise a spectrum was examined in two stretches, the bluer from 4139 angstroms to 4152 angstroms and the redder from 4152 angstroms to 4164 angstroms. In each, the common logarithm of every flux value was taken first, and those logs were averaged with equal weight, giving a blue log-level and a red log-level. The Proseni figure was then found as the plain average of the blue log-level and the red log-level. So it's 1.50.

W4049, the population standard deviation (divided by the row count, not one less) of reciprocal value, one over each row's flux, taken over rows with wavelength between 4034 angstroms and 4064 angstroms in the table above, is 0.0023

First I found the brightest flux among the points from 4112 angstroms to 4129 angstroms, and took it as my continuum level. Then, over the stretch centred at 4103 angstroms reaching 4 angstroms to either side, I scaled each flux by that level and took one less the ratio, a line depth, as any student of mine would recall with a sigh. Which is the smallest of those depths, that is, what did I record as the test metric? 0.10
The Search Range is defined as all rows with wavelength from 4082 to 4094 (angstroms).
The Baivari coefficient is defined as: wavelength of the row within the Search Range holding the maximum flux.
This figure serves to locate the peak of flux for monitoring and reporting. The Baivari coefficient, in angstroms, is 4090.5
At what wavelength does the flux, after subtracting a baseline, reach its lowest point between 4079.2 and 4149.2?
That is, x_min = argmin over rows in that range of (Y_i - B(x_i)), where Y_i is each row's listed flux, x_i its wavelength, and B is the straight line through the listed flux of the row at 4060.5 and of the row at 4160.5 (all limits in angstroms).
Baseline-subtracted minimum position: 4100.5 angstroms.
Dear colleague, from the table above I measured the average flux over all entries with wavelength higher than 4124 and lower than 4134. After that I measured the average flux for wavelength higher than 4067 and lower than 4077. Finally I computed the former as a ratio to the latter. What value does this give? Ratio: 1.10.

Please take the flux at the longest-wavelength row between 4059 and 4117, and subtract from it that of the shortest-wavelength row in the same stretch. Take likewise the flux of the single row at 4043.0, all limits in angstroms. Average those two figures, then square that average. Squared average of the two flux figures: 281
